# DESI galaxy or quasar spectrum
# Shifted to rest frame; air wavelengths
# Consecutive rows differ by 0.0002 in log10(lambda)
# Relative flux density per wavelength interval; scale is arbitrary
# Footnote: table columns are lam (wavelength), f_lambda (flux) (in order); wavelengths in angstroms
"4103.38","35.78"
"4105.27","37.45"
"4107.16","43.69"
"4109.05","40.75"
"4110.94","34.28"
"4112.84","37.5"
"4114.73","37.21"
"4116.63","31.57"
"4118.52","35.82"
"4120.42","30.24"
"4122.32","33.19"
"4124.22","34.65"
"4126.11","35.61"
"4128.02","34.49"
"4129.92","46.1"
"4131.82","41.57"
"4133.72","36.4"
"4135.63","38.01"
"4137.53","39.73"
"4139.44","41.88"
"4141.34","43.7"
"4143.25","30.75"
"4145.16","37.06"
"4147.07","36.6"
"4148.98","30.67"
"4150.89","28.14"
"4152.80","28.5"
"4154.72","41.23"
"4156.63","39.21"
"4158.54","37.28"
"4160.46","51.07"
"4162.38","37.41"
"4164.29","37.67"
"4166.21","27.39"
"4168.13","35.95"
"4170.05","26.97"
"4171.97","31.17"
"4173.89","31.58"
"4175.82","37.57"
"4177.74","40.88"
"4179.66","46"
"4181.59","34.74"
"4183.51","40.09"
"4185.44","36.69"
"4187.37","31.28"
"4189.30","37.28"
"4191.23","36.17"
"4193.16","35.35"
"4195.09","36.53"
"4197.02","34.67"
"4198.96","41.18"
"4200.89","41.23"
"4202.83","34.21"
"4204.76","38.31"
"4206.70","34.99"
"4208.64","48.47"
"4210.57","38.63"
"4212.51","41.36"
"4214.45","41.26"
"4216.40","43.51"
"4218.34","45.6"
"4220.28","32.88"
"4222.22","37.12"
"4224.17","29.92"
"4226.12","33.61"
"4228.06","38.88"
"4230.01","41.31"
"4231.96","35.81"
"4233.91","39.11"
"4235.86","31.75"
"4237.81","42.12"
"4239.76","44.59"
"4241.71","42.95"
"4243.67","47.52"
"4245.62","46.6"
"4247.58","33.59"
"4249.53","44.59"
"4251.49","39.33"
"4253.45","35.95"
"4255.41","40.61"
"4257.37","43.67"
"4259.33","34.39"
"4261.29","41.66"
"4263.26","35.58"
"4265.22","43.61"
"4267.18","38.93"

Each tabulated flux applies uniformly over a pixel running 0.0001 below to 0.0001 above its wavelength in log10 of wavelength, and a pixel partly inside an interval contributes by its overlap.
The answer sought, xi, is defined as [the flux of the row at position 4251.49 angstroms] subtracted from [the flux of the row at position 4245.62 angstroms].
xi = 7.3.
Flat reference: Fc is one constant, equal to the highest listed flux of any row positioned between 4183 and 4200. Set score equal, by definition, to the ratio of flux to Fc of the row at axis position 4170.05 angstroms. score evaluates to 0.7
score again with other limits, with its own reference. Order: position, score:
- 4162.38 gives 0.9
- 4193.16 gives 0.9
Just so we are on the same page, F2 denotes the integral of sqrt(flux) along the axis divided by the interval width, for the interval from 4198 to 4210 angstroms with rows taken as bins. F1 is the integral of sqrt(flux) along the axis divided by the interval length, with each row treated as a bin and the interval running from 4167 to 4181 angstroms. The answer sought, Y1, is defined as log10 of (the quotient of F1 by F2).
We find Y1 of -0.025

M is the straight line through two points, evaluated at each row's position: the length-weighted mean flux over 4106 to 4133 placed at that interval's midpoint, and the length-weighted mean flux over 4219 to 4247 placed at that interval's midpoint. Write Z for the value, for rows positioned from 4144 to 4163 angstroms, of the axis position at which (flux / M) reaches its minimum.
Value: 4150.89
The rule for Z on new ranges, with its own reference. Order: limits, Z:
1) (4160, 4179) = 4170.05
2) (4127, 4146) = 4143.25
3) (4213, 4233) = 4224.17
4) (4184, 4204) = 4187.37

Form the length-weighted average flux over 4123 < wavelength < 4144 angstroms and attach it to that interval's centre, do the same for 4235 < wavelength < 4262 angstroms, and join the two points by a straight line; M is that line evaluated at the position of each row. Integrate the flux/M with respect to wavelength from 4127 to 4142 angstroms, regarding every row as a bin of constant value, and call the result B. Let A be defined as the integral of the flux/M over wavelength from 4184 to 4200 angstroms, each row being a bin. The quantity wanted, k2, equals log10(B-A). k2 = 0.00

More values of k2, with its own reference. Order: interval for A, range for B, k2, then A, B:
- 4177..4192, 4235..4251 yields 0.31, 14.4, 16.4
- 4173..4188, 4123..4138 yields -0.20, 14.3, 14.9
